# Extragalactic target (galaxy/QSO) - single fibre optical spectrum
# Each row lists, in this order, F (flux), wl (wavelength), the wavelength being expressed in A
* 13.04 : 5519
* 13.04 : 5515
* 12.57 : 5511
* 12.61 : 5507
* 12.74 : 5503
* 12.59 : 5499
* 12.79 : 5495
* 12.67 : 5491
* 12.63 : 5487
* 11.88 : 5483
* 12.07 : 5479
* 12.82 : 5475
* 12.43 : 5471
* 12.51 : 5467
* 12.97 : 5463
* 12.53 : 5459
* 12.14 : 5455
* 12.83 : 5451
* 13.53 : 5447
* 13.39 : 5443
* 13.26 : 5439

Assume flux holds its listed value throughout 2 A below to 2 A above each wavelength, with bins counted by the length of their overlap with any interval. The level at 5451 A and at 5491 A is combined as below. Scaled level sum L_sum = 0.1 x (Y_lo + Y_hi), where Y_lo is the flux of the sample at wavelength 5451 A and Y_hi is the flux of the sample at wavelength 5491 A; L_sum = 2.550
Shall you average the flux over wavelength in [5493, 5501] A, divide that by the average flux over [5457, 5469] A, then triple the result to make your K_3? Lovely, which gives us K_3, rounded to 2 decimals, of 3.00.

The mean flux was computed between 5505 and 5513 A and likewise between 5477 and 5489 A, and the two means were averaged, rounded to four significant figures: 12.39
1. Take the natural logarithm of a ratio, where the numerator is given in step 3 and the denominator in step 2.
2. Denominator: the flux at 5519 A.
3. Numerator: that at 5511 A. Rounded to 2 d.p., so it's -0.04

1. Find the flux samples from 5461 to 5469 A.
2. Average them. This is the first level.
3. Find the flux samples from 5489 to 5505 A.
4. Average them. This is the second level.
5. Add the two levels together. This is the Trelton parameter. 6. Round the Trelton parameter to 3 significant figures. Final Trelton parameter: 25.4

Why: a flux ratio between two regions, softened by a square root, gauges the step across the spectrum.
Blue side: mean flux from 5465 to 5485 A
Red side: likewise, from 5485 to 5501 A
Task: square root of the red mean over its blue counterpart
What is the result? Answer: 1.013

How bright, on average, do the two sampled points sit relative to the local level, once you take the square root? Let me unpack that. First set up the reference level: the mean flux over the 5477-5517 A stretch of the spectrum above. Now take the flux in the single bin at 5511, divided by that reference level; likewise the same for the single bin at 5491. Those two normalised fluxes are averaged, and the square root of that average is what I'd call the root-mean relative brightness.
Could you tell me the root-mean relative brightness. 1.00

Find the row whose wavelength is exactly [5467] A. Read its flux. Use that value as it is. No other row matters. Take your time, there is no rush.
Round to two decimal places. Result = 12.51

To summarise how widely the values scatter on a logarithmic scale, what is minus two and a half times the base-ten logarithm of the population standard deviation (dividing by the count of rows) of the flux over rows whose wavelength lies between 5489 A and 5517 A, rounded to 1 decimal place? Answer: 2.0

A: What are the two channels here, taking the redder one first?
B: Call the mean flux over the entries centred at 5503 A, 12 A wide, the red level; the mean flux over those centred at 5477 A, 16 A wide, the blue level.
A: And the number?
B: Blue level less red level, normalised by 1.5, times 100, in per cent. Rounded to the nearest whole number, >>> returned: -23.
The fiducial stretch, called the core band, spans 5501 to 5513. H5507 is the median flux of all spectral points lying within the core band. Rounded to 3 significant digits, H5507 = 12.6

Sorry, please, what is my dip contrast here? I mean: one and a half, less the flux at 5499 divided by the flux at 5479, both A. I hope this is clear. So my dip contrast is 0.46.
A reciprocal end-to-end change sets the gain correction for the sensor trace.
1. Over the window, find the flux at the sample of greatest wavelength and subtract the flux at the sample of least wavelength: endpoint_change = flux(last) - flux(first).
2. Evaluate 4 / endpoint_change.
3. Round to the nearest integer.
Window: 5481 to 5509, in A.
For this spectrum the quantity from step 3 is 5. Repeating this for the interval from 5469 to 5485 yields -7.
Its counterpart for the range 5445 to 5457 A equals -3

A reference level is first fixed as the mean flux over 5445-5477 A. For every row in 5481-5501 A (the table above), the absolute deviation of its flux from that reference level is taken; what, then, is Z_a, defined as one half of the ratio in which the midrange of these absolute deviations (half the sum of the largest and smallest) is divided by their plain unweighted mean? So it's 0.94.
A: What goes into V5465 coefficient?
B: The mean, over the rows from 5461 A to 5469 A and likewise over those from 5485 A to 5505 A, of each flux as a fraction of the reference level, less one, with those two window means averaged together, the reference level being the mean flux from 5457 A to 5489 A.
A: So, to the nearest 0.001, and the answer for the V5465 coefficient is 0.019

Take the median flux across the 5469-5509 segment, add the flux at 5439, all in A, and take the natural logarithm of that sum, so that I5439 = 3.25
